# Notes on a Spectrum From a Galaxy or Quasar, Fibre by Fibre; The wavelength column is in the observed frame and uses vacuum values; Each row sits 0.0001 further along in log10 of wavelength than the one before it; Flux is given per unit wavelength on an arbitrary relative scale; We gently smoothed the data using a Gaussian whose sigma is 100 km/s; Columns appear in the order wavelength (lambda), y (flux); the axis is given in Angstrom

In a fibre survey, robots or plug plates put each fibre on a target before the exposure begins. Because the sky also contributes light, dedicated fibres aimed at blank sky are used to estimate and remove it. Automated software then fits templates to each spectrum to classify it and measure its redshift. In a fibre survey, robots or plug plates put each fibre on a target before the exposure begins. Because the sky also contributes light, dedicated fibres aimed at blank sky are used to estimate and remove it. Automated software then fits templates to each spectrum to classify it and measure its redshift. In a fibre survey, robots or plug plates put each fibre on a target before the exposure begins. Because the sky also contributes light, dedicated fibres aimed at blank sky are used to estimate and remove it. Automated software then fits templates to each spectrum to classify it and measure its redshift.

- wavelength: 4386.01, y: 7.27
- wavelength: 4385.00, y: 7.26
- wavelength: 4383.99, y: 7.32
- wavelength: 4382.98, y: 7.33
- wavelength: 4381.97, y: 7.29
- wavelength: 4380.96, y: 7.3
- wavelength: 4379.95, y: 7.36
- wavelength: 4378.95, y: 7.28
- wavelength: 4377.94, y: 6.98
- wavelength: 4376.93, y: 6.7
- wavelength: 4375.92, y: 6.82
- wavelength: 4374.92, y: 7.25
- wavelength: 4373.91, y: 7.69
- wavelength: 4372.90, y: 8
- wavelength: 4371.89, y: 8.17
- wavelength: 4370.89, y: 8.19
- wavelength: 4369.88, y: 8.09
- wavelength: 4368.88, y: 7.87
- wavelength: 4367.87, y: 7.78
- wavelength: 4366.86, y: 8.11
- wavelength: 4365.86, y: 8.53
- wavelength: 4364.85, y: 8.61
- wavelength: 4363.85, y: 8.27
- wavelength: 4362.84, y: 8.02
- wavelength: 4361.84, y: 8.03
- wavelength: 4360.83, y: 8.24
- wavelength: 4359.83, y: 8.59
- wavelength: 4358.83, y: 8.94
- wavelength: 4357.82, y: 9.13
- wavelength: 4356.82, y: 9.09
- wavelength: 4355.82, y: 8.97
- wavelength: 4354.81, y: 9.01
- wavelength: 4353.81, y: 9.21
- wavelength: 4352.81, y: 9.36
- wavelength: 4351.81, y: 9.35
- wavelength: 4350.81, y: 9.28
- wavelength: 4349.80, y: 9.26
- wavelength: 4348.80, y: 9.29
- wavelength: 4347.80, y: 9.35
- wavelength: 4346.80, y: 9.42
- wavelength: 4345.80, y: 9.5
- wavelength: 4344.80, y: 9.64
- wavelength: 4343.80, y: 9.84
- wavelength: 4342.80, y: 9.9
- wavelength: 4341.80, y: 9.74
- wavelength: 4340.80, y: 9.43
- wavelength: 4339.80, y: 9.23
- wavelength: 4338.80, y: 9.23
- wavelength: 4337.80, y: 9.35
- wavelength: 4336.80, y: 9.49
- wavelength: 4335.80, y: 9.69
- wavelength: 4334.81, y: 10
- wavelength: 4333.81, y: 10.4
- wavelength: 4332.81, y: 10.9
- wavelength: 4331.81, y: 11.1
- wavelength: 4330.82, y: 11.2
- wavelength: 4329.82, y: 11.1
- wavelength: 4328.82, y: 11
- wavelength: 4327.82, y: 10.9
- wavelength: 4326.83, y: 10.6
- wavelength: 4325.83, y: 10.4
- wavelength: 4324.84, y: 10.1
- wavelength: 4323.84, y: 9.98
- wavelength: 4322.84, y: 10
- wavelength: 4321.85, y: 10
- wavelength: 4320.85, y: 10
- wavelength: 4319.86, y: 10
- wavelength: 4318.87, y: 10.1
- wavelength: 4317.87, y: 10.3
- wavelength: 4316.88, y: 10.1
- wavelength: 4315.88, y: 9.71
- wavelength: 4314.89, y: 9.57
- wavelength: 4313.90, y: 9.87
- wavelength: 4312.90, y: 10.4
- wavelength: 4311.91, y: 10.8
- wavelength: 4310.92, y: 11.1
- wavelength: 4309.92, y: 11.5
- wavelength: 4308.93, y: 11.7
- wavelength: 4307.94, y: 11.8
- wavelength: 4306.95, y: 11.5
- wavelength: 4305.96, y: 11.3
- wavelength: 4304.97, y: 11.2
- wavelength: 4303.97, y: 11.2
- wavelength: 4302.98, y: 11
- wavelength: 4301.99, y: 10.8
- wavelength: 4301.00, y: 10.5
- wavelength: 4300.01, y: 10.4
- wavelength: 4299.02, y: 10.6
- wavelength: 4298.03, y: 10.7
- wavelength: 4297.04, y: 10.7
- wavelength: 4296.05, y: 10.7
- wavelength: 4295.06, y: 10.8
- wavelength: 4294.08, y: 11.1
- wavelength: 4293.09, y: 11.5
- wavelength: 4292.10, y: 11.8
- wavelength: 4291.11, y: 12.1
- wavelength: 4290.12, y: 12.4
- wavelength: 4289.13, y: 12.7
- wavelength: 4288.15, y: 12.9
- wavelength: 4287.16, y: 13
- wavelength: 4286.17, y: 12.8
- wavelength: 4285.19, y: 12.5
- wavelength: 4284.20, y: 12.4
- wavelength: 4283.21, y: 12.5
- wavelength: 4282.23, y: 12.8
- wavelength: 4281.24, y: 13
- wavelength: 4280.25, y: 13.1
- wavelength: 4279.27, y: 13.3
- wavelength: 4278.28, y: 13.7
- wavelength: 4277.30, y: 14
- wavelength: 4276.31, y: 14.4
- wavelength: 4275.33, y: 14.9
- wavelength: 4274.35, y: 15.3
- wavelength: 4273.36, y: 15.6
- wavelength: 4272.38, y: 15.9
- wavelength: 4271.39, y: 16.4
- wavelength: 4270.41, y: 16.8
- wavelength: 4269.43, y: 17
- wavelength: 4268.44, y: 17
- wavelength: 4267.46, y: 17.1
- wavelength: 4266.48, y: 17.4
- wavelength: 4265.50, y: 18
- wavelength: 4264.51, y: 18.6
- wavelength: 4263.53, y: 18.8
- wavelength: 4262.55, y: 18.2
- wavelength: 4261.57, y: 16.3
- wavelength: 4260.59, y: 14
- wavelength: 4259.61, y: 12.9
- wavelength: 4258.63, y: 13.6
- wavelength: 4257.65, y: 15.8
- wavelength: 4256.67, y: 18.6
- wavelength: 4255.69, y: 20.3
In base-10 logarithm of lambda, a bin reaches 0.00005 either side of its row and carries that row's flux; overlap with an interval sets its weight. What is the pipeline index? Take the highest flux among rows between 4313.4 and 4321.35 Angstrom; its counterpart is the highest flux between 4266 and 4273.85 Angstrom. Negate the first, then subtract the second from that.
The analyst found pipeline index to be -28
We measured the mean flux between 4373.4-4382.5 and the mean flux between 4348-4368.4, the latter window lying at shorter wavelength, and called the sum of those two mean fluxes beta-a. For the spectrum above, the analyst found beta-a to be 15.9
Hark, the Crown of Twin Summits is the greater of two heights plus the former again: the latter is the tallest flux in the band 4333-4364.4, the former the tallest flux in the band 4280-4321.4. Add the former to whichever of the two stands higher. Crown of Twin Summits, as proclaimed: 26.2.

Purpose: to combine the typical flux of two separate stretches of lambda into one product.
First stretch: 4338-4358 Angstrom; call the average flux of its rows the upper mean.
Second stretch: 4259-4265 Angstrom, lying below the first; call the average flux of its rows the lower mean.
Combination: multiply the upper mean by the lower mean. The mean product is 154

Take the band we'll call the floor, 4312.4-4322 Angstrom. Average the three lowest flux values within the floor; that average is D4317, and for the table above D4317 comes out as 9.7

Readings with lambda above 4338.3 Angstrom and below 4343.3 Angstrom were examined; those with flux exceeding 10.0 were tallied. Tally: 0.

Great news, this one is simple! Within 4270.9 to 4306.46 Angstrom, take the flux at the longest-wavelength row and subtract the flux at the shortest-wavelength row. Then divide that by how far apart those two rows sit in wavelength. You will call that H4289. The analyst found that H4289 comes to -0.15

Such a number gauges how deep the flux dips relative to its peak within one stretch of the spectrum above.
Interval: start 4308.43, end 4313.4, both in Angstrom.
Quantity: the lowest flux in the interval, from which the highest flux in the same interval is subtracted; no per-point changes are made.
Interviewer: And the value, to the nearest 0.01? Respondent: -1.30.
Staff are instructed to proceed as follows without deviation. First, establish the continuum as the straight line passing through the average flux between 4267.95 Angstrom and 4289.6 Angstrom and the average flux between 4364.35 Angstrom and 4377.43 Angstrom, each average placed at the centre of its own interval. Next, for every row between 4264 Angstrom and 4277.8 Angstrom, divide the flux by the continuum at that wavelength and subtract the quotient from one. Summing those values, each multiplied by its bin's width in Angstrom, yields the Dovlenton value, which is -1.5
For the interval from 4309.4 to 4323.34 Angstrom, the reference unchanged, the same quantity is 1.6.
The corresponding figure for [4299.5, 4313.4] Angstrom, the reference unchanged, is 1.3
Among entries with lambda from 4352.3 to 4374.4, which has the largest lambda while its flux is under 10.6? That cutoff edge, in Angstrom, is 4373.91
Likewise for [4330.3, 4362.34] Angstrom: 4361.84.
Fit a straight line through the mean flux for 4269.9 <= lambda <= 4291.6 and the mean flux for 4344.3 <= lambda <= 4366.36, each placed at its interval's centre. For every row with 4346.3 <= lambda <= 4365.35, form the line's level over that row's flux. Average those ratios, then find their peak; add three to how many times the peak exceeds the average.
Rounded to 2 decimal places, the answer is 4.06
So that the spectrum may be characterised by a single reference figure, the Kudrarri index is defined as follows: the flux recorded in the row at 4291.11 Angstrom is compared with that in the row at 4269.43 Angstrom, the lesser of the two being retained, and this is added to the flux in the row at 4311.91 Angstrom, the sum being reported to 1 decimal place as 22.9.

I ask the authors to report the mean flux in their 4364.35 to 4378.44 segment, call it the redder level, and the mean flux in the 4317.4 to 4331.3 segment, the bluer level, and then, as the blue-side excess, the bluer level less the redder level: 3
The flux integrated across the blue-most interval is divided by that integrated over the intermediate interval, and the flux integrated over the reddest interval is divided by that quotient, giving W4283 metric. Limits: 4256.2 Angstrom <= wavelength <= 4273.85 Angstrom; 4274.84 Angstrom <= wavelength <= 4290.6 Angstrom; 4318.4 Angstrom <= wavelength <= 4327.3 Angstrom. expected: 64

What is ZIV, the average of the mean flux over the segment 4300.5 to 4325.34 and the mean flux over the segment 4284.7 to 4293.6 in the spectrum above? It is 11.5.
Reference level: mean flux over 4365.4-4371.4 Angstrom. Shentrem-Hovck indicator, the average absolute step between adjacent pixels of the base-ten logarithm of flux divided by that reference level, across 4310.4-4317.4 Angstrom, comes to 0.0146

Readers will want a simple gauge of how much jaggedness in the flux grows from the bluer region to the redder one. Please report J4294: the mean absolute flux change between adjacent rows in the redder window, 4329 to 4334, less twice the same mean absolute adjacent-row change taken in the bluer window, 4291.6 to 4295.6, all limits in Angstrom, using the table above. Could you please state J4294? -0.44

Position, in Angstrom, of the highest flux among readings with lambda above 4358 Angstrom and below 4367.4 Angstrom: 4358.83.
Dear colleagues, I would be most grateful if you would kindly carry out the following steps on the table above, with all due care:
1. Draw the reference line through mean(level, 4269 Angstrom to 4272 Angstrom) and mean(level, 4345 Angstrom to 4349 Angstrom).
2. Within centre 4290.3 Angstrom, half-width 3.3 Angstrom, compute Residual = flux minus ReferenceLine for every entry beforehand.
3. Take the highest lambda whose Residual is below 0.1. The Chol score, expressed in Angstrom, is 4293.09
